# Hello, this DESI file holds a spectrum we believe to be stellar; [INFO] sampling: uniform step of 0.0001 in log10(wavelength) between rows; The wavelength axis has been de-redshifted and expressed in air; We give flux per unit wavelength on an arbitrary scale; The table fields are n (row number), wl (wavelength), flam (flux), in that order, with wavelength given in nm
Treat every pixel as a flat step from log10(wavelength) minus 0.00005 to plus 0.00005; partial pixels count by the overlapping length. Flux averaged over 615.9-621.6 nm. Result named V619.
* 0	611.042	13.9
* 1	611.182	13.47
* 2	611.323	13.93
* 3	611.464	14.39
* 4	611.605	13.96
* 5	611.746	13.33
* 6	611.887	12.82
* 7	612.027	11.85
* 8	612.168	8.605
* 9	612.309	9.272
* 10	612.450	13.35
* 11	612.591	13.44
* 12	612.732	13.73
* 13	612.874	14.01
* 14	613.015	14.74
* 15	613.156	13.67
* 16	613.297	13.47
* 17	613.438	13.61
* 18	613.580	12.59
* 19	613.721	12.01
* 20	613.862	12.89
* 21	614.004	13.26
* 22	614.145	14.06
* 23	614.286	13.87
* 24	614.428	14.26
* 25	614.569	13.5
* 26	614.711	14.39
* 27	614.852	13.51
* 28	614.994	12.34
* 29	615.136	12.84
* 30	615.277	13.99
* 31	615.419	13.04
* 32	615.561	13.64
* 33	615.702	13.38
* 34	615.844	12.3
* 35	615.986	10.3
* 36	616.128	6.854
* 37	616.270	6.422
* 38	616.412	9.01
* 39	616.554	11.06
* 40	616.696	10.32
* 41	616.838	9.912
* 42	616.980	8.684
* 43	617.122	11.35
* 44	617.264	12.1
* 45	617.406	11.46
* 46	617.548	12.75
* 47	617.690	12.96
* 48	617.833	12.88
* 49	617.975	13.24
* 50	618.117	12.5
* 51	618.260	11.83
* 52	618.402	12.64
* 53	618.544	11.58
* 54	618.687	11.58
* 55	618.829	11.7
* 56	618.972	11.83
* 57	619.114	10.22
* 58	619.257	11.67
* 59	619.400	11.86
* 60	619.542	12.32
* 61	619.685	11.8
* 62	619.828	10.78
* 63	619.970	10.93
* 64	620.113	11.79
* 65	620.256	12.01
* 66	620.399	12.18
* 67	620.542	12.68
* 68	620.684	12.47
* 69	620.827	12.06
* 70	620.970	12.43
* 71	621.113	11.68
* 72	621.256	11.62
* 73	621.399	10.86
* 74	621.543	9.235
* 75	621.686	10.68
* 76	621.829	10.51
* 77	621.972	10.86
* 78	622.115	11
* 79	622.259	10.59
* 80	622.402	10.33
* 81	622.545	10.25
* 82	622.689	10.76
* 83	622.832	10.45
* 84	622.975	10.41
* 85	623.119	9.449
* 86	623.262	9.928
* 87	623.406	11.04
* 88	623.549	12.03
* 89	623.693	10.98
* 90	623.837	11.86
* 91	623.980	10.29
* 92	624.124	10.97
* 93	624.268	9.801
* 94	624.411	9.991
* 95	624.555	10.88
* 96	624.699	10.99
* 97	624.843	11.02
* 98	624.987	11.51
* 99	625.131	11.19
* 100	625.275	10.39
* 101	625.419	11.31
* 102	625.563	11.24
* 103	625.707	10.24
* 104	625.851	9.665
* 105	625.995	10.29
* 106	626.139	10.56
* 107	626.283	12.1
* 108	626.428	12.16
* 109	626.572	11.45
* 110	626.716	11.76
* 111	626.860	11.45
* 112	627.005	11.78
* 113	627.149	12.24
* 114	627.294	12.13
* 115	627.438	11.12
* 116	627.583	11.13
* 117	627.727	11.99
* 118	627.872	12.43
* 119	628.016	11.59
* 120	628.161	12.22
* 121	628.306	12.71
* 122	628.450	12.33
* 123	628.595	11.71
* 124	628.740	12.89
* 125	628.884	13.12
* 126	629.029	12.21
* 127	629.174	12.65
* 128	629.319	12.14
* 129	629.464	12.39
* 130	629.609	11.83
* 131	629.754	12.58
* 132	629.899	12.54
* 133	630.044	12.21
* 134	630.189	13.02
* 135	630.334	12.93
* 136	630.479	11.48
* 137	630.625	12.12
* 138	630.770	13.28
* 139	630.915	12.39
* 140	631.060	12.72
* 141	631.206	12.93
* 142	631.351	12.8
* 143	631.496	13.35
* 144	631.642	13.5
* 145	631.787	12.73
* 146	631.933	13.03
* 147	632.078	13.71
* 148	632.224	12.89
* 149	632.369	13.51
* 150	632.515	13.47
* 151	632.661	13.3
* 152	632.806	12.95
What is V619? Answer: 11.3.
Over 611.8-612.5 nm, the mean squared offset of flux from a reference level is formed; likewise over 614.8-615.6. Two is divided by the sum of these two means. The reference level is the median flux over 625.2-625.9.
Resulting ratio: 0.16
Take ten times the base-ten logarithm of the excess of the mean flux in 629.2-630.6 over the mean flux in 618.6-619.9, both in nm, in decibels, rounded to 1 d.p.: -0.9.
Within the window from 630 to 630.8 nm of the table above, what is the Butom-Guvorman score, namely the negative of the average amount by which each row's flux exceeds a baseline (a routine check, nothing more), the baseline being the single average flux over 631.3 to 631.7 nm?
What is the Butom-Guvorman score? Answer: 0.7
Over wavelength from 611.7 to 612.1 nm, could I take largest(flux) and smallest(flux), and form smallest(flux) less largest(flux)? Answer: -1.5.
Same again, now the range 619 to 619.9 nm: -2.1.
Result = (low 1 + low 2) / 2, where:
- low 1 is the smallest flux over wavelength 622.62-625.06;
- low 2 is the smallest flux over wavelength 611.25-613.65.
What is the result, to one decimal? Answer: 9.0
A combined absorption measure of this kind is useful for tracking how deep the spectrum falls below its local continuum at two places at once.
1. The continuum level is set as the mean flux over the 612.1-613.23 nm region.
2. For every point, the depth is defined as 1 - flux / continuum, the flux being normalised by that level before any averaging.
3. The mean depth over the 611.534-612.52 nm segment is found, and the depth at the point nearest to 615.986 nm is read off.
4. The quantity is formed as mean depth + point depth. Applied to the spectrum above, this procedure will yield 0.24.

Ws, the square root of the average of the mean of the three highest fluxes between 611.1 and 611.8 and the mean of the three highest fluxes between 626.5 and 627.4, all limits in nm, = 3.615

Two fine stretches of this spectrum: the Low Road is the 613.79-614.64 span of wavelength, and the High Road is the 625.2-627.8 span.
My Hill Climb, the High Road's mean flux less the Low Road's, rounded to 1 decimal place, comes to -2.4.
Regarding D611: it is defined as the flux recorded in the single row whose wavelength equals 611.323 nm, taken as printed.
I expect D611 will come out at 13.93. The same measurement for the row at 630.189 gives 13.02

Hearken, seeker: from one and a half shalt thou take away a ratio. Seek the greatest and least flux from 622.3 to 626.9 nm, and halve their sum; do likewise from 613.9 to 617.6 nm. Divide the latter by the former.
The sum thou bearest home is 0.54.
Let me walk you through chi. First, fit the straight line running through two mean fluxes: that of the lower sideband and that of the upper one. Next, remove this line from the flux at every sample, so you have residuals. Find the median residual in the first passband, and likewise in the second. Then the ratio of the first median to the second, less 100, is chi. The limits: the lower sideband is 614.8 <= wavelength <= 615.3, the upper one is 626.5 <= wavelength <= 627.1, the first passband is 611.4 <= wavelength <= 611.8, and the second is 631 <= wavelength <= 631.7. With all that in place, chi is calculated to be -100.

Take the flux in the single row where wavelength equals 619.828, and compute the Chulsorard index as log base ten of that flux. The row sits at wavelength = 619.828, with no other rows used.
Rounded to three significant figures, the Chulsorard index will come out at 1.03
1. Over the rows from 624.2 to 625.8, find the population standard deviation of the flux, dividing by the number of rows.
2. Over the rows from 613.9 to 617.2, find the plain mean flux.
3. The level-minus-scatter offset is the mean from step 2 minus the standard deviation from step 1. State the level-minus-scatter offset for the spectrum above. 11.3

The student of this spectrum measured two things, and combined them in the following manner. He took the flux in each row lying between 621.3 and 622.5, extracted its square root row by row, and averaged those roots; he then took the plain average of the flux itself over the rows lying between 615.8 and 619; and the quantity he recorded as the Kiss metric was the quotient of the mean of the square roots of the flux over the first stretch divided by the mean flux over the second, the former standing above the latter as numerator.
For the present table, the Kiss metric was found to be 0.29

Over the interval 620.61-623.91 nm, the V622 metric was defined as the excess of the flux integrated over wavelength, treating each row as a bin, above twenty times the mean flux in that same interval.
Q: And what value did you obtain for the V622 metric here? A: -183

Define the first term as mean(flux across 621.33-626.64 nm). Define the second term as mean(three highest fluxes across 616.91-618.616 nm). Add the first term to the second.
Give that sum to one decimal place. 23.8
